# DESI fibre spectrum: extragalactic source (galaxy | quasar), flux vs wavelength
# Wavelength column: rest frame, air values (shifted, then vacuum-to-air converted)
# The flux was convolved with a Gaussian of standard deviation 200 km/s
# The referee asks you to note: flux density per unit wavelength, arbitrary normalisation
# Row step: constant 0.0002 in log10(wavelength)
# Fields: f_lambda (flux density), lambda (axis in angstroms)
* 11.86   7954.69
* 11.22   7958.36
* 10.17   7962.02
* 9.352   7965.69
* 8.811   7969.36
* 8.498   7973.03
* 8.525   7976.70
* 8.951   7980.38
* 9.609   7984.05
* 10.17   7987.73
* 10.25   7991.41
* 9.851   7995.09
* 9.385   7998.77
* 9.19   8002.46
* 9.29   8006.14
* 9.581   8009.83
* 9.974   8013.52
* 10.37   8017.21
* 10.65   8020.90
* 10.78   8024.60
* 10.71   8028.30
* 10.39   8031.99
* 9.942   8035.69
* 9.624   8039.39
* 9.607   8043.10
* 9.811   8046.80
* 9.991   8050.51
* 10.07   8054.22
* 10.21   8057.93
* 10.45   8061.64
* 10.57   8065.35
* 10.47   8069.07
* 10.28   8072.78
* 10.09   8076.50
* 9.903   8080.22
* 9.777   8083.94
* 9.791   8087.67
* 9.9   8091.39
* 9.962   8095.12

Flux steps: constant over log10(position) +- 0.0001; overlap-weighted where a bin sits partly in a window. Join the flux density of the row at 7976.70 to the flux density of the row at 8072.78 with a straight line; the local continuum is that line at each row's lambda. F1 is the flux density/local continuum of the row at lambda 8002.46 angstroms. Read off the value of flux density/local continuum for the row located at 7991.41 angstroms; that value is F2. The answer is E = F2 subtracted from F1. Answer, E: -0.14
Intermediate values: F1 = 1.02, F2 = 1.17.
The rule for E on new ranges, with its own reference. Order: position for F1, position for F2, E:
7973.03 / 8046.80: 0.00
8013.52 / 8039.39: 0.09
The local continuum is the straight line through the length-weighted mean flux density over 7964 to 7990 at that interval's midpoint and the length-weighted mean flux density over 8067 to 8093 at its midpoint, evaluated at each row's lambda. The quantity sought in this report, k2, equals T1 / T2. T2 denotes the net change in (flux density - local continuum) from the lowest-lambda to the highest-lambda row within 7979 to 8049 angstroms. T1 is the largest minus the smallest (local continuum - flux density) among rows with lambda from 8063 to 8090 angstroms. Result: 3.4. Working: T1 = 1.0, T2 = 0.29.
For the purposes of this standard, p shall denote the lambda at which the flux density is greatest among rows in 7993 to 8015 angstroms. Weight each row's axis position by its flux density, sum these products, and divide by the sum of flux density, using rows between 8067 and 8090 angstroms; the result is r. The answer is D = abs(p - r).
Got 64.7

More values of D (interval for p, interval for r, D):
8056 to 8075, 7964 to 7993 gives 86.4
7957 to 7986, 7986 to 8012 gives 40.2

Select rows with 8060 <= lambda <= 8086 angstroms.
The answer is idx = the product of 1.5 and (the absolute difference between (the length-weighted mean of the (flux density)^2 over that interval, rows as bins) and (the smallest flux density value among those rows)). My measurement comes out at 142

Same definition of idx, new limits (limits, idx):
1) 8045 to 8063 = 138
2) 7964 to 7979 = 103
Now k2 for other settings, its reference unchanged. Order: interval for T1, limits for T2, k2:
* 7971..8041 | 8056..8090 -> -2.7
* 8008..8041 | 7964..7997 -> 5.2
